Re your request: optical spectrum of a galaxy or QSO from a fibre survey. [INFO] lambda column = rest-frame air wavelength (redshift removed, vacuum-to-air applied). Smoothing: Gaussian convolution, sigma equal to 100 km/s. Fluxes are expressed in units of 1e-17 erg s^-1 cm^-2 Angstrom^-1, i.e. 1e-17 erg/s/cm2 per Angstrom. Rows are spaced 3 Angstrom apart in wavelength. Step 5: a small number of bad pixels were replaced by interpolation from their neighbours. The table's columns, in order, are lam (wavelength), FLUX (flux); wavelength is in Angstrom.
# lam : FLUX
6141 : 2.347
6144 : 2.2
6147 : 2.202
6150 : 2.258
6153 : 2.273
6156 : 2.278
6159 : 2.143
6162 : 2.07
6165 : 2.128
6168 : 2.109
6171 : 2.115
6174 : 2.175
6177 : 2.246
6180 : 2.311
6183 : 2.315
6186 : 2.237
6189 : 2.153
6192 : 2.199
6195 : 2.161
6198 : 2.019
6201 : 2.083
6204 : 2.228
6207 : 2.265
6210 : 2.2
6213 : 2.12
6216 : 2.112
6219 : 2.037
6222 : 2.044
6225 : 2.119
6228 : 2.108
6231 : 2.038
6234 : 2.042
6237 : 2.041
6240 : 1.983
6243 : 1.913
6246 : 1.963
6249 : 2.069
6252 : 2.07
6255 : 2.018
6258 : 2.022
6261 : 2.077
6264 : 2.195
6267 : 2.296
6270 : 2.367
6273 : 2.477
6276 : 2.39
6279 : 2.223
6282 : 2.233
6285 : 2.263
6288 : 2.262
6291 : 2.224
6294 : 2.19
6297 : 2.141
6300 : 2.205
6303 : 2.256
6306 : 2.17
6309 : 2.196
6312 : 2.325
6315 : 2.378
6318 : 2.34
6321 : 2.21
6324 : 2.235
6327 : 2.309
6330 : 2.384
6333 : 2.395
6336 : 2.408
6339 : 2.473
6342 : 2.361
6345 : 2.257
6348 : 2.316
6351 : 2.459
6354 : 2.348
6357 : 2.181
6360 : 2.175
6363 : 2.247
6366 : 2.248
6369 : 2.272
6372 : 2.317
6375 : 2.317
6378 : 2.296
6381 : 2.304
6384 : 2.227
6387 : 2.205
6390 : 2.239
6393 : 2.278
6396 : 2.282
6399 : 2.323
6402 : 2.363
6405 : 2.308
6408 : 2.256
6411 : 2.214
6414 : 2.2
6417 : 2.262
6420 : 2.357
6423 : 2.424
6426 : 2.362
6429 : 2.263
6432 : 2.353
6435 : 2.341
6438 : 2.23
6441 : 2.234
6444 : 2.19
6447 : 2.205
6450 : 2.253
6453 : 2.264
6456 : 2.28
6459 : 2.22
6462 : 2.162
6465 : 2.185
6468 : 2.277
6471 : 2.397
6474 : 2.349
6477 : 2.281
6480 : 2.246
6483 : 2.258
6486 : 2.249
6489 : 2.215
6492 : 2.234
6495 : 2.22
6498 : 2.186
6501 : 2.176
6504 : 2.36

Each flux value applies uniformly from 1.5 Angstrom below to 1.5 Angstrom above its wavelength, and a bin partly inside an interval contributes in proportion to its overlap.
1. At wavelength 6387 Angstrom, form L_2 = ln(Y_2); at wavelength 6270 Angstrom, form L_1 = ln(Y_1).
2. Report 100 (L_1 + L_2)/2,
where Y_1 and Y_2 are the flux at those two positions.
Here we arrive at 83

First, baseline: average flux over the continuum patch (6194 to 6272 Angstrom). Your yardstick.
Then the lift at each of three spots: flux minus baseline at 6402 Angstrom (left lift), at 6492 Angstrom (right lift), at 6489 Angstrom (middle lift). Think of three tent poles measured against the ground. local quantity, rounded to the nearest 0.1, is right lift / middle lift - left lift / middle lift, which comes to -1.1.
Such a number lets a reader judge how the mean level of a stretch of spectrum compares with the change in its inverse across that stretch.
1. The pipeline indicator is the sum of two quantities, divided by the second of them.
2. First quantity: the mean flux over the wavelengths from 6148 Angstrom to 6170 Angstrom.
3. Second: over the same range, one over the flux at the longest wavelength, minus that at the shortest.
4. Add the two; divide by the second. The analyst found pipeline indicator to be 71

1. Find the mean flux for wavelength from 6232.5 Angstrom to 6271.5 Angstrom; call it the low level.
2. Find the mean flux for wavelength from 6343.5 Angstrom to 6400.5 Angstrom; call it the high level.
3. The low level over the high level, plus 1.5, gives 2.41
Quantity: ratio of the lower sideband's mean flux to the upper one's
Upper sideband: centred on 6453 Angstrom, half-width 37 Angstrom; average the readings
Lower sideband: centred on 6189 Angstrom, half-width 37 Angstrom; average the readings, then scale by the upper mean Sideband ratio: 0.952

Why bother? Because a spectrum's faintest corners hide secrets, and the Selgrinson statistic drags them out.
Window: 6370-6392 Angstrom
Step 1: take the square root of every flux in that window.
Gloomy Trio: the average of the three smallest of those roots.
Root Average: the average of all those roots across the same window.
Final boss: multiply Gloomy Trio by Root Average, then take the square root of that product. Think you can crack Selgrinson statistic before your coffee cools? 1.50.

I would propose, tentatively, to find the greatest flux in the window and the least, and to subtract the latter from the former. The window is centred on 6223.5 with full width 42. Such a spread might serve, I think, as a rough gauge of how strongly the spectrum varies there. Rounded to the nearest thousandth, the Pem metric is 0.352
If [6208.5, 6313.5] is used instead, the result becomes 0.564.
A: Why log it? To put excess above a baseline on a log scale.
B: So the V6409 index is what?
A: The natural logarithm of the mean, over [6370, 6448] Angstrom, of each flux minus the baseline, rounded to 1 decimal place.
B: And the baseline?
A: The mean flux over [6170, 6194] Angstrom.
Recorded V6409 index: -2.8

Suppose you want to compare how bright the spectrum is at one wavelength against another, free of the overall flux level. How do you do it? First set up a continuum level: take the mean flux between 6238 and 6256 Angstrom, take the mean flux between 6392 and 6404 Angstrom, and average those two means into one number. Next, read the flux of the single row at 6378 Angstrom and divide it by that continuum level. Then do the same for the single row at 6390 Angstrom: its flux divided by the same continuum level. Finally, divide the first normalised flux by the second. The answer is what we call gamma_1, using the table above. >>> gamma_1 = 1.03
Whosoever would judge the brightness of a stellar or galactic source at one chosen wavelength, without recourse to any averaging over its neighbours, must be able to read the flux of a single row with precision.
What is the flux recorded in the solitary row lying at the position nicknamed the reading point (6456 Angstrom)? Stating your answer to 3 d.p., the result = 2.280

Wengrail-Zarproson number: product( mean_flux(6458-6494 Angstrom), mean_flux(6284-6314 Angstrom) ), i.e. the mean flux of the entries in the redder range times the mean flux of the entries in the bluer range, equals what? 5.02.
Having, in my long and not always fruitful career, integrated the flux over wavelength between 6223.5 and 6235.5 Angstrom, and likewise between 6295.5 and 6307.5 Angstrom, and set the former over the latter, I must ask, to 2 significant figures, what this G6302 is 0.95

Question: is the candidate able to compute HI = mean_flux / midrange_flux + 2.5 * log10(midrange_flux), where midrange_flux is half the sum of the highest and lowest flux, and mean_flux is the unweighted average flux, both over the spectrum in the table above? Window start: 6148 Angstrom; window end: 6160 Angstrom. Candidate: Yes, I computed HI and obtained 1.87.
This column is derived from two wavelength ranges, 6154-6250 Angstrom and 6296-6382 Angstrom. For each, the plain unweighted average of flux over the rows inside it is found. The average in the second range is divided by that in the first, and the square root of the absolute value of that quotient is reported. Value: 1.04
